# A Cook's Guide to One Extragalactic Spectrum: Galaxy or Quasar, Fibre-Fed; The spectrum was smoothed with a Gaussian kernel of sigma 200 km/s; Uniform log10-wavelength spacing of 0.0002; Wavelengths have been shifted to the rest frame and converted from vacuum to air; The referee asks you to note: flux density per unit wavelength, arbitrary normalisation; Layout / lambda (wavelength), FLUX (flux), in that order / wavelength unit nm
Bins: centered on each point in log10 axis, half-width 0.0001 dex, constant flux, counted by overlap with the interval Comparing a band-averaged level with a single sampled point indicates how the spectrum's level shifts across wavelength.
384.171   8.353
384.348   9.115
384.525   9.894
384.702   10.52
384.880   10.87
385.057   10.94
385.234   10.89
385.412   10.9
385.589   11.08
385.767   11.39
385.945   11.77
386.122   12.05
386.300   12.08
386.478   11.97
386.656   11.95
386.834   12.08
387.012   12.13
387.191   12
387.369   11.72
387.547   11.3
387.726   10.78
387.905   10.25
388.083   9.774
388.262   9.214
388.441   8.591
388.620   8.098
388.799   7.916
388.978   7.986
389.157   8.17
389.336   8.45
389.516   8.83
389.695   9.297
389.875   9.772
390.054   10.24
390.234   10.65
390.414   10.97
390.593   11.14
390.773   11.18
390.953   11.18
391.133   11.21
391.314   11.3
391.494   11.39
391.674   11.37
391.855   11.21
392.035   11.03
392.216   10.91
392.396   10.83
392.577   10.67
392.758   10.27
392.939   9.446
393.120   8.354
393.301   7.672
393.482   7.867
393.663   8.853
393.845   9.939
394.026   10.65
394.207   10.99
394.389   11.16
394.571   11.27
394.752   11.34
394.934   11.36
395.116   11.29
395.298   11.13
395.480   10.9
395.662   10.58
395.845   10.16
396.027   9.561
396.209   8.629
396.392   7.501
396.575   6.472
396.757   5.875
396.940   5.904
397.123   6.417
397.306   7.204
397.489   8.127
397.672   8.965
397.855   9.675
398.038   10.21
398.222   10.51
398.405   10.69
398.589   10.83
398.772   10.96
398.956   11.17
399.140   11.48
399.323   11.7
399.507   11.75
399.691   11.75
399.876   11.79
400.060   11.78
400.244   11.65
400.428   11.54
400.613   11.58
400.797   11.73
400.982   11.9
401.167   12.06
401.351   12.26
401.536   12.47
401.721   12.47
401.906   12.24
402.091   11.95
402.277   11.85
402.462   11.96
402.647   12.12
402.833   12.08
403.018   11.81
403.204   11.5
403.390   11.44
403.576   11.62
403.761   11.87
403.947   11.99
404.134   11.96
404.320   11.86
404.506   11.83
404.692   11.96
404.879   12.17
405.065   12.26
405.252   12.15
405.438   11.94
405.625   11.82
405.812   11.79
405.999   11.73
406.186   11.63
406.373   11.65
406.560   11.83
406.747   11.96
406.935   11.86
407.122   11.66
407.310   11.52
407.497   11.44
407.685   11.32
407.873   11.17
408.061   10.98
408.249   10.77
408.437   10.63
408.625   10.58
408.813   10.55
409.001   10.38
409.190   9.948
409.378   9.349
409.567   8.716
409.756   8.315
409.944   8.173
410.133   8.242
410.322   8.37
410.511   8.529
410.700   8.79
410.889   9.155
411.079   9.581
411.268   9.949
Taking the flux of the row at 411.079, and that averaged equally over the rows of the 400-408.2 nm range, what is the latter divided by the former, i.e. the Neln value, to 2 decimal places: 1.23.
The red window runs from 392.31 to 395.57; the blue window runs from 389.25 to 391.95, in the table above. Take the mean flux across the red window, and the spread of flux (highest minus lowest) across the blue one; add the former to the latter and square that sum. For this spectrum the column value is 173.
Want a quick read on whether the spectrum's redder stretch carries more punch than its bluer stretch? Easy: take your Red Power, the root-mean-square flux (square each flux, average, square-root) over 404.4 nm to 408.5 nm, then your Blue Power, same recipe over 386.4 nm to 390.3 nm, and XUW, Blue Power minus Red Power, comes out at -1.5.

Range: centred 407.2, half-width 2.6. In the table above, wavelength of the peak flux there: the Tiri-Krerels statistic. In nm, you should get 405.065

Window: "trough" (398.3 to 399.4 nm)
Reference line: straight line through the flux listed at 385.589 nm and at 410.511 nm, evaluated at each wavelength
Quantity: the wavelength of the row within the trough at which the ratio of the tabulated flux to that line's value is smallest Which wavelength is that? 398.405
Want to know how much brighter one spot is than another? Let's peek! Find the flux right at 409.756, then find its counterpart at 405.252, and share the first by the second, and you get 0.68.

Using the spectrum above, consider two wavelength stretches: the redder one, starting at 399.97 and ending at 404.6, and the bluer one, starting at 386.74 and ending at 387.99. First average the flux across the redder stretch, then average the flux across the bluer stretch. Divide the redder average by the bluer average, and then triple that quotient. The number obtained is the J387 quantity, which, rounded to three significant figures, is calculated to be 3.11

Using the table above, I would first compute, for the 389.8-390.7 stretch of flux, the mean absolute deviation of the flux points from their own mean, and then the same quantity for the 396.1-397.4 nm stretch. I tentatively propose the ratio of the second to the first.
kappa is 1.8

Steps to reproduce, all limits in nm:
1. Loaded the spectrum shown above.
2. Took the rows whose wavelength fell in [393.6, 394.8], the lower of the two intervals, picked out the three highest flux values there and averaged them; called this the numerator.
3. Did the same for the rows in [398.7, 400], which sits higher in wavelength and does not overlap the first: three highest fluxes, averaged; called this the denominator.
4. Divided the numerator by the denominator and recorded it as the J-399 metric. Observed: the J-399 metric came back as 0.96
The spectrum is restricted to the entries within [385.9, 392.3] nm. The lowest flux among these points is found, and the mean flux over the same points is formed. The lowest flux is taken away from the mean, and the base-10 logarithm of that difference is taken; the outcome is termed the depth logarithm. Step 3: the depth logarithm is 0.42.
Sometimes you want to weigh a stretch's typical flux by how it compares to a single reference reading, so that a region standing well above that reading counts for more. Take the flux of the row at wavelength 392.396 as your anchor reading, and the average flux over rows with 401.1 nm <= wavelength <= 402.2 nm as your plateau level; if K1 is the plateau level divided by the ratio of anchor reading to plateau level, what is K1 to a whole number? 14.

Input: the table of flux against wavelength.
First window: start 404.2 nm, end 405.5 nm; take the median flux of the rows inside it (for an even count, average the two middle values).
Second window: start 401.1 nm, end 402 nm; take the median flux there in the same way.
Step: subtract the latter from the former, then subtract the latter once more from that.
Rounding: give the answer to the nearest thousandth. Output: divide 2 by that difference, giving -0.159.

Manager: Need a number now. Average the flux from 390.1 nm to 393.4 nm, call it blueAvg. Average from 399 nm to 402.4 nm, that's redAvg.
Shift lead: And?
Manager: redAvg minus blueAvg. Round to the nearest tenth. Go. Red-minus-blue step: 1.3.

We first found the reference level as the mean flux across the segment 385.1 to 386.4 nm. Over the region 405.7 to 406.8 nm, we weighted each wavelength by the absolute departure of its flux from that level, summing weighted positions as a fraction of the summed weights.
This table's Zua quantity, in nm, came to 406.34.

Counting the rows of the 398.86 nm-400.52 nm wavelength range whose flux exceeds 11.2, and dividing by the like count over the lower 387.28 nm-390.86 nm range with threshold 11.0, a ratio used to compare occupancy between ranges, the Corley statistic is 2.0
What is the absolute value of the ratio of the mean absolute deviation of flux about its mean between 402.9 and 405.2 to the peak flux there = 0.015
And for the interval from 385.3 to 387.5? 0.027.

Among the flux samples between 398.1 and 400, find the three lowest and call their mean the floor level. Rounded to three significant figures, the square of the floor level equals 114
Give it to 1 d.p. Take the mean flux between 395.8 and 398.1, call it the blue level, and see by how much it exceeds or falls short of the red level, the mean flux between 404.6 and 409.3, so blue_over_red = -3.4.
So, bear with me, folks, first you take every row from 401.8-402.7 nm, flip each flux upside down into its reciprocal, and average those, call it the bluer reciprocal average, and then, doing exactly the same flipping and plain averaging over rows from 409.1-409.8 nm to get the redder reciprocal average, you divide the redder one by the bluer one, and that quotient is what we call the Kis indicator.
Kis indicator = 1.3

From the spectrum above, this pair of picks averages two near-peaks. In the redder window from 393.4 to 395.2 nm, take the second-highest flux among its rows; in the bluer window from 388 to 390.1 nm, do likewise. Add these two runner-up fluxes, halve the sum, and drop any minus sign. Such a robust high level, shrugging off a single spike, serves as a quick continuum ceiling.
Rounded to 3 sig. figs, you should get 10.6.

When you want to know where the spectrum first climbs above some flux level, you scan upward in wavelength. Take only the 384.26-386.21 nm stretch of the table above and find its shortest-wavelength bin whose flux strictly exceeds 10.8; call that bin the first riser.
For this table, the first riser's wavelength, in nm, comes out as 384.880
